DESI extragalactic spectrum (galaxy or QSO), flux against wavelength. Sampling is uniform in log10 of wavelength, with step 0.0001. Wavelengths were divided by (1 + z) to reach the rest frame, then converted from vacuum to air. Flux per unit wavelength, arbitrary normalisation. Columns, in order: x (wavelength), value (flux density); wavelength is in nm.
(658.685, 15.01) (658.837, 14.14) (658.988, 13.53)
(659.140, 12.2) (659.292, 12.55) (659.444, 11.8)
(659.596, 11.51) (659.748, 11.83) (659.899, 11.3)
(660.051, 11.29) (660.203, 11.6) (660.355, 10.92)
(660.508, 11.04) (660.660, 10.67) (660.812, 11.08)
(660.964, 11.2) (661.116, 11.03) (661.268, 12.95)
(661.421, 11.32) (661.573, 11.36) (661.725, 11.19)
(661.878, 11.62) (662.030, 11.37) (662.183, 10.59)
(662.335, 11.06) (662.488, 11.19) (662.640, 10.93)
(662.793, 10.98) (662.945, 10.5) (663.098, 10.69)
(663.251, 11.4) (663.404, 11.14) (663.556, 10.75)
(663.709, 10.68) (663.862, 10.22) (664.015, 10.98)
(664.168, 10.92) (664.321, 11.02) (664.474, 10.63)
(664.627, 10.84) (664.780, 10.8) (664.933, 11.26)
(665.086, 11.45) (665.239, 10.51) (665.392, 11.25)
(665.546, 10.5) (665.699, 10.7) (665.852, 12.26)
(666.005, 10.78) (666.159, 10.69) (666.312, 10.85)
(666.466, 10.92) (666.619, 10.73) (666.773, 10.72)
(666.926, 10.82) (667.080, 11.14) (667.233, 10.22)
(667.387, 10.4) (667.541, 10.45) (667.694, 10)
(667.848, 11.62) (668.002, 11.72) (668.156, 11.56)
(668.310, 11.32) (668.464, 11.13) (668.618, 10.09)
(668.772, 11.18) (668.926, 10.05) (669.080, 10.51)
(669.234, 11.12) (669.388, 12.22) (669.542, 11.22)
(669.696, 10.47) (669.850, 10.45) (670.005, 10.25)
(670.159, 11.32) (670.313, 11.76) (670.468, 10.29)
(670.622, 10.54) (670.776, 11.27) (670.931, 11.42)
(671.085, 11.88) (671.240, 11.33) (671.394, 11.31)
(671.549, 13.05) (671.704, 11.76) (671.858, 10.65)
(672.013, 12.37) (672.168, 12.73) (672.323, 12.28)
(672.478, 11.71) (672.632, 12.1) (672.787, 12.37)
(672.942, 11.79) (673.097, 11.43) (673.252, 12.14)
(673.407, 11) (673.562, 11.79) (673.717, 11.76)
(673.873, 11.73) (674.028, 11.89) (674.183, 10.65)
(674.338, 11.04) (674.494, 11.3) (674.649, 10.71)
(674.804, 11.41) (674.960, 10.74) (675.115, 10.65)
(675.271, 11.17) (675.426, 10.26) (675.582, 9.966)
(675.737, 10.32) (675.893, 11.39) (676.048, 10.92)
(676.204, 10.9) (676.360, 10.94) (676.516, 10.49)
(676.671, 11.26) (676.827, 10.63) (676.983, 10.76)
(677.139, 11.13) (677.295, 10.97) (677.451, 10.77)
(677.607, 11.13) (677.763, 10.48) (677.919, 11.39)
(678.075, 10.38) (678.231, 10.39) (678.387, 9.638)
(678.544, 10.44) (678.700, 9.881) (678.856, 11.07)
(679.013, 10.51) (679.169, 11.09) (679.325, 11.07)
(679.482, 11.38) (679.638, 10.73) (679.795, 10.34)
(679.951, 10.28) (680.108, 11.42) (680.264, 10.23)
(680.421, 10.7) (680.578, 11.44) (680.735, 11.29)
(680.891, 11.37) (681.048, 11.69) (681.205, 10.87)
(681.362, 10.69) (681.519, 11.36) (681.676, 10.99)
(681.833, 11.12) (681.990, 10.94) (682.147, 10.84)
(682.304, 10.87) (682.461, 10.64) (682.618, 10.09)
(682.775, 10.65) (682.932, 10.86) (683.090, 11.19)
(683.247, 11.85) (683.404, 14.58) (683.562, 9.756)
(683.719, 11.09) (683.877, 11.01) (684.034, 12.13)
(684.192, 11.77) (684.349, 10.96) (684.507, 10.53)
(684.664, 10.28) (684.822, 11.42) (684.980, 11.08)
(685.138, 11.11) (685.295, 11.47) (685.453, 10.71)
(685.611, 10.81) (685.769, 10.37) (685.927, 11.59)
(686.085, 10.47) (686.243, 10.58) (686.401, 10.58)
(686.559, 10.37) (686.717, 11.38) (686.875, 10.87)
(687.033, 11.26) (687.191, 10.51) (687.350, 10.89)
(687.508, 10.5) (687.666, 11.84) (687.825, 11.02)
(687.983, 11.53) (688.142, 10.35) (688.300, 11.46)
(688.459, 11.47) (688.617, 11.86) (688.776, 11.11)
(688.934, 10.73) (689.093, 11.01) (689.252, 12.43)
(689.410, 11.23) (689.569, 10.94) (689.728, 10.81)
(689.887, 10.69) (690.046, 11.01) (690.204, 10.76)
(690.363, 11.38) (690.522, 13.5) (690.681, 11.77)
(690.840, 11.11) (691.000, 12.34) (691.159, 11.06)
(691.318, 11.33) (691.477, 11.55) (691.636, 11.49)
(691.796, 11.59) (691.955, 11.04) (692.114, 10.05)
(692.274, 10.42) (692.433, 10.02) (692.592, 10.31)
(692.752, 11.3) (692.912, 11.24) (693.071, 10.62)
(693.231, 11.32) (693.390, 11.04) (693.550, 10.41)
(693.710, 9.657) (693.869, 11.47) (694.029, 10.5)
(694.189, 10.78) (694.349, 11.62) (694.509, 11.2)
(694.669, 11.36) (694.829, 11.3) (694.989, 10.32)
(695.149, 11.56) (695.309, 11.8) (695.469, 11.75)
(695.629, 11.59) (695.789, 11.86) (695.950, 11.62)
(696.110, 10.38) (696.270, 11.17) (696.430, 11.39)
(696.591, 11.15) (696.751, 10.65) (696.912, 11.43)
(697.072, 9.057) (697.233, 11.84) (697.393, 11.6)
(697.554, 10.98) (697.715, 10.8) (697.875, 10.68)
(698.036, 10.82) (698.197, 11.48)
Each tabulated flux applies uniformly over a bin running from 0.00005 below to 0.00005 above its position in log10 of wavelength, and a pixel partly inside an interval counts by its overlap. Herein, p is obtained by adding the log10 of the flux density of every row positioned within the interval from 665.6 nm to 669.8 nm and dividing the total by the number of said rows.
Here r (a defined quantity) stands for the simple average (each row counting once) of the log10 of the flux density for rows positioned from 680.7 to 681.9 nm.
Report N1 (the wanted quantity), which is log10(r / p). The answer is 0.004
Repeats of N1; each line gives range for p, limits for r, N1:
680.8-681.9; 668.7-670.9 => -0.004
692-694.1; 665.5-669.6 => 0.005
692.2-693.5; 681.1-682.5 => 0.003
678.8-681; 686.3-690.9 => 0.004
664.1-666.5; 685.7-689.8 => 0.001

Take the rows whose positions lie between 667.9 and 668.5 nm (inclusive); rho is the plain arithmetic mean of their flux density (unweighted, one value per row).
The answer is 11.43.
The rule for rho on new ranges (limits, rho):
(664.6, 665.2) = 11.09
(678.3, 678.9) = 10.26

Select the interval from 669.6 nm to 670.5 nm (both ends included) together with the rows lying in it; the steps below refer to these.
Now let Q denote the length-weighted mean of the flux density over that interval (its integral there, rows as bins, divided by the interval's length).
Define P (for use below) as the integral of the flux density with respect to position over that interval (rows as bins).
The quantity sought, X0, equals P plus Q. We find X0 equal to 20.5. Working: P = 9.7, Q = 10.8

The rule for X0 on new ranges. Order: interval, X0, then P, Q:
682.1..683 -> 20.3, 9.6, 10.7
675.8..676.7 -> 20.8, 9.9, 11.0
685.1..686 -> 20.9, 9.9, 11.0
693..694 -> 21.5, 10.7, 10.7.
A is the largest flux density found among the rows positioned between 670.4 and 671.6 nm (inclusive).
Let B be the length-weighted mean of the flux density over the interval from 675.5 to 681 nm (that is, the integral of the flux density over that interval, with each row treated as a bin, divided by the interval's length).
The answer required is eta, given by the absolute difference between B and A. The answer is 2.3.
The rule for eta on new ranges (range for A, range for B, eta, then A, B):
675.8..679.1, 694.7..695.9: 0.1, 11.39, 11.5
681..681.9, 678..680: 1.1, 11.69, 10.6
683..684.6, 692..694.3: 3.9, 14.58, 10.7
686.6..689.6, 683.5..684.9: 1.4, 12.43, 11.0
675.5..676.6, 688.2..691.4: 0.0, 11.39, 11.4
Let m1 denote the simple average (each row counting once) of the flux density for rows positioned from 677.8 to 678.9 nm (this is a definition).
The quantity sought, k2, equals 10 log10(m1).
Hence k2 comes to 10.2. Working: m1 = 10.5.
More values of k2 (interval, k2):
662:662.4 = 10.4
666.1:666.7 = 10.3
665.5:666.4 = 10.4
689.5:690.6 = 10.5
